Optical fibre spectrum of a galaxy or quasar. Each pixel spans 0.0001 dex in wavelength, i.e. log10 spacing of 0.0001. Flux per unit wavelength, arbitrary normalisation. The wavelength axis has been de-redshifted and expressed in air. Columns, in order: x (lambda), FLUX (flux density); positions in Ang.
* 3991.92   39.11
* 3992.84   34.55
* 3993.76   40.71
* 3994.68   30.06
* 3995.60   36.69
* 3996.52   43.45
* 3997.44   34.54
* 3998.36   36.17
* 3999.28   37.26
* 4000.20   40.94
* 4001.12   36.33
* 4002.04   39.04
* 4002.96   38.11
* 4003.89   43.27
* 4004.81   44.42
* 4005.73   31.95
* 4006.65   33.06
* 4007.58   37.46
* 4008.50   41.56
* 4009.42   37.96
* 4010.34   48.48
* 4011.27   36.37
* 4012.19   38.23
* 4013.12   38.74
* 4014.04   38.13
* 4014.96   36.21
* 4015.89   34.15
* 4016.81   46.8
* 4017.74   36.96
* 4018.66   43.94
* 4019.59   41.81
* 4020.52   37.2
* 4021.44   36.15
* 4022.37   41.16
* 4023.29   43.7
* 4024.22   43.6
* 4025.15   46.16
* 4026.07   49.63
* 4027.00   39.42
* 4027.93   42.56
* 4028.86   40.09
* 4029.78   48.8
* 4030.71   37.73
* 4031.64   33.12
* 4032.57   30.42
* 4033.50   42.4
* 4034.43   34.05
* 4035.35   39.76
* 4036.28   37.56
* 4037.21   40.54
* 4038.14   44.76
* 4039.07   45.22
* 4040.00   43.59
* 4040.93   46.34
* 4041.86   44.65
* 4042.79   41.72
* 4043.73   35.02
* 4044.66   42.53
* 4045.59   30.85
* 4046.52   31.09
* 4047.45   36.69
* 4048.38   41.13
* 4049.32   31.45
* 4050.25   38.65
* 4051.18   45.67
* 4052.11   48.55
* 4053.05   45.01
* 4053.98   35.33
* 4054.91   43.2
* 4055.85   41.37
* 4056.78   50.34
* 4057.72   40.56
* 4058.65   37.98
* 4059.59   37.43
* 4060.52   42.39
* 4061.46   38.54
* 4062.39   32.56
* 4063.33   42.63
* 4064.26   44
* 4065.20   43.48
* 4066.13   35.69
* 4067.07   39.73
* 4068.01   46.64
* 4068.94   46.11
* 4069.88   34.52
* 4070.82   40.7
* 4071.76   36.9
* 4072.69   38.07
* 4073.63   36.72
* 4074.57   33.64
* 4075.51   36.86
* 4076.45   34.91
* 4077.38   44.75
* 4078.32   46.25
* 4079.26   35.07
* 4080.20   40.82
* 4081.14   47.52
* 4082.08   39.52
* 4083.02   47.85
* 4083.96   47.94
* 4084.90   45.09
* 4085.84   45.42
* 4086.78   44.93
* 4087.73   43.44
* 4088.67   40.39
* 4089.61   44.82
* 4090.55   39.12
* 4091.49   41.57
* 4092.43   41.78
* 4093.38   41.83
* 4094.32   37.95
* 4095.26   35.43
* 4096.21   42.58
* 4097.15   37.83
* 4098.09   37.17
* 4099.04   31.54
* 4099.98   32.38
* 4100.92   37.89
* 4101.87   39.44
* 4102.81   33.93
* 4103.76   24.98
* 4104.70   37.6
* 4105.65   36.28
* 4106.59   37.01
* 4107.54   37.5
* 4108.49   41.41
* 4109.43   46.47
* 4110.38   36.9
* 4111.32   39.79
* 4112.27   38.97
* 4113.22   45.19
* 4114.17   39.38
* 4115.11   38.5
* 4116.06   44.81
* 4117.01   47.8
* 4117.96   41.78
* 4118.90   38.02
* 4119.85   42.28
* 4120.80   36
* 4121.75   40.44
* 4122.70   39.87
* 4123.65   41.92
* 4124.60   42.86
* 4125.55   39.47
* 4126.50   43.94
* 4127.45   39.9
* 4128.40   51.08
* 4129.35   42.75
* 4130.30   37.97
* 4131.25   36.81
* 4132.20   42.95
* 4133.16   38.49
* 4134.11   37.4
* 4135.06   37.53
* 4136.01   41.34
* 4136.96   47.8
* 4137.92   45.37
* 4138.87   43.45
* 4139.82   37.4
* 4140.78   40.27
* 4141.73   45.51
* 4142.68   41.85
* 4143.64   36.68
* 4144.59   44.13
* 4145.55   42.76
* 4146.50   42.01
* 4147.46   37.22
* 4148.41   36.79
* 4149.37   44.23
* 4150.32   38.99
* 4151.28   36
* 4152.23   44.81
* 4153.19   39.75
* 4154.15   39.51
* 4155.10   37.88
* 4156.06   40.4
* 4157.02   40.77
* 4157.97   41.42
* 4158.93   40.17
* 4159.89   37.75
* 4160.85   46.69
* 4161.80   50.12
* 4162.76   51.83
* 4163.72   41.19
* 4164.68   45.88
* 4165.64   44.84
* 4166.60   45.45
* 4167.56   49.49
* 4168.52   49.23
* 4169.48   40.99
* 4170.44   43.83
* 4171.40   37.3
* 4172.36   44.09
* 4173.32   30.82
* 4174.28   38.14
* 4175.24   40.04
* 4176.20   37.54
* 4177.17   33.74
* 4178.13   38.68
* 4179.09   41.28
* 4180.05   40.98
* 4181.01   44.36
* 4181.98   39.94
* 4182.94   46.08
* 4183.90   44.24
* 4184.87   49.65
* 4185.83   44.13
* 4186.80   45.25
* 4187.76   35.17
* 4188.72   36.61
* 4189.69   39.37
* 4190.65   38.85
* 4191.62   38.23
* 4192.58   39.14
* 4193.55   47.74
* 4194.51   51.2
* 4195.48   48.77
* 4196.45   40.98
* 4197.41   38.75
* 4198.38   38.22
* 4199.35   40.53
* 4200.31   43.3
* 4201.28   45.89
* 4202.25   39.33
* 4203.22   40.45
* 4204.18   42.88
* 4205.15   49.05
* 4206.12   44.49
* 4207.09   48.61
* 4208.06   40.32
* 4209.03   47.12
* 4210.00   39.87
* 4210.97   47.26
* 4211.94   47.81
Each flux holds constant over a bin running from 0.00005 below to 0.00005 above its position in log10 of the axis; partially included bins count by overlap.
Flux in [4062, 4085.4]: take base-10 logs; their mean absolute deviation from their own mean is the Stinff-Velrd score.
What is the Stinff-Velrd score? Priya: 0.047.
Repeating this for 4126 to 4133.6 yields 0.035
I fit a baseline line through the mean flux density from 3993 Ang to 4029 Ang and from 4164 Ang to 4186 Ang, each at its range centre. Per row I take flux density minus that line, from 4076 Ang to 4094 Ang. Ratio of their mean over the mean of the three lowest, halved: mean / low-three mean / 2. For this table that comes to -0.24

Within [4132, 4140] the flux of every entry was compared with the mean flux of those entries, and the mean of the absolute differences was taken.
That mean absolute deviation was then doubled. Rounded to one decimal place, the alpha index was 6.4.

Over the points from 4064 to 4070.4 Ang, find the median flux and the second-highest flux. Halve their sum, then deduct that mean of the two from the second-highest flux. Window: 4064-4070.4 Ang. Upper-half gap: 1.3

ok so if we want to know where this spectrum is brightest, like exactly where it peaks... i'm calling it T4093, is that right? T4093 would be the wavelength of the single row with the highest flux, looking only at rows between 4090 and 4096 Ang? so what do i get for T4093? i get 4093.38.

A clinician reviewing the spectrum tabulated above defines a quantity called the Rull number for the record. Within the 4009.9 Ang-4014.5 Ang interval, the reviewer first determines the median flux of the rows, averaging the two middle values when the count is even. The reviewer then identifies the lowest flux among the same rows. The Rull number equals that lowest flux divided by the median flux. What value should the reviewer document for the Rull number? 0.95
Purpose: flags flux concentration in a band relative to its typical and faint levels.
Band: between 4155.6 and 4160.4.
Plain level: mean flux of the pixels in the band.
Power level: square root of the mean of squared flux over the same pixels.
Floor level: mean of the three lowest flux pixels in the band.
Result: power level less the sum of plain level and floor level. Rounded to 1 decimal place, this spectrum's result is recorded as -39.4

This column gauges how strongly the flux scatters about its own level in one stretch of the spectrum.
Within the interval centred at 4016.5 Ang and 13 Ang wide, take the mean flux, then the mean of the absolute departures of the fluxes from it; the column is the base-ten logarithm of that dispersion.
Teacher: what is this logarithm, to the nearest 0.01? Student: 0.54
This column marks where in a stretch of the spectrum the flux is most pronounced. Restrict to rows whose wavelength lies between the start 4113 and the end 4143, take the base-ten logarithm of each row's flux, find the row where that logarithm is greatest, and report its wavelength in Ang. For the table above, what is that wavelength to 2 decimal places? 4128.40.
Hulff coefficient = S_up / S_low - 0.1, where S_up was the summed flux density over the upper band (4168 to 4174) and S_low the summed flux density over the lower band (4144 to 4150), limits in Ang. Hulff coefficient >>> 0.896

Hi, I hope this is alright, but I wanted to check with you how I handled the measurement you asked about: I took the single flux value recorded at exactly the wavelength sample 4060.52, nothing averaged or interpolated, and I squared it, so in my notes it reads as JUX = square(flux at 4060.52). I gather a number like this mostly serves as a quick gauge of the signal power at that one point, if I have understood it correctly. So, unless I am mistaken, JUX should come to 1797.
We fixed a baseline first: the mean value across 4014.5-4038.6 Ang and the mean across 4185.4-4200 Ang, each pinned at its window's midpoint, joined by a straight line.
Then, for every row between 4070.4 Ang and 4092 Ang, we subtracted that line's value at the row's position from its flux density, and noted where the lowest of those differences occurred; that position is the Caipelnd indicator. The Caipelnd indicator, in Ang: 4074.57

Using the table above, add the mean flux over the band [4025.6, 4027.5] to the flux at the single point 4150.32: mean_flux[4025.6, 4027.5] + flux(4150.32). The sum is 83.5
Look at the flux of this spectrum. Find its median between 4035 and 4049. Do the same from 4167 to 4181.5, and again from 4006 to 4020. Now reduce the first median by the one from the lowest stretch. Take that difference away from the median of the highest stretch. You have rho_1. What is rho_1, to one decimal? 38.0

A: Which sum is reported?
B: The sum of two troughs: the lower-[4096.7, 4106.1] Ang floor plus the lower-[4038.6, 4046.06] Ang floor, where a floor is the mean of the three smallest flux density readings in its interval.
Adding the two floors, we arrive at 65.5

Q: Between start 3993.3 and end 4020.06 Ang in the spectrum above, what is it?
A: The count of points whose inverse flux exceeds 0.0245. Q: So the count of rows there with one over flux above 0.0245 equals 20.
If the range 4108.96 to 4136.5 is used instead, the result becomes 16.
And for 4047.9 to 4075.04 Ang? 16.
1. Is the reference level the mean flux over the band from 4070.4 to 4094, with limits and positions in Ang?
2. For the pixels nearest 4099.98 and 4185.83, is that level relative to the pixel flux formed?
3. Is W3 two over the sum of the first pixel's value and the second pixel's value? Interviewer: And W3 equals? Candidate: 0.90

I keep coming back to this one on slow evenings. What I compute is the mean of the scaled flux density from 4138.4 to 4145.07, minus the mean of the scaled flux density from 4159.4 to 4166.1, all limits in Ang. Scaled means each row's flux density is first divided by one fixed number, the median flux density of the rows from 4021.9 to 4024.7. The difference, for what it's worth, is -0.095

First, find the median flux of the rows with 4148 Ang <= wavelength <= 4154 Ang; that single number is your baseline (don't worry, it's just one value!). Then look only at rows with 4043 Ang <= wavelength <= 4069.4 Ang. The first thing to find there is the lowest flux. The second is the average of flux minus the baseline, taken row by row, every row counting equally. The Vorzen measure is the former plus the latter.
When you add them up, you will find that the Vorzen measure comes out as 32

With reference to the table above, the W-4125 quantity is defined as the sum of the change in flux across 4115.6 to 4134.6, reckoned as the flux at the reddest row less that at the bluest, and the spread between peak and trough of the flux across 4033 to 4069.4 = 12.1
